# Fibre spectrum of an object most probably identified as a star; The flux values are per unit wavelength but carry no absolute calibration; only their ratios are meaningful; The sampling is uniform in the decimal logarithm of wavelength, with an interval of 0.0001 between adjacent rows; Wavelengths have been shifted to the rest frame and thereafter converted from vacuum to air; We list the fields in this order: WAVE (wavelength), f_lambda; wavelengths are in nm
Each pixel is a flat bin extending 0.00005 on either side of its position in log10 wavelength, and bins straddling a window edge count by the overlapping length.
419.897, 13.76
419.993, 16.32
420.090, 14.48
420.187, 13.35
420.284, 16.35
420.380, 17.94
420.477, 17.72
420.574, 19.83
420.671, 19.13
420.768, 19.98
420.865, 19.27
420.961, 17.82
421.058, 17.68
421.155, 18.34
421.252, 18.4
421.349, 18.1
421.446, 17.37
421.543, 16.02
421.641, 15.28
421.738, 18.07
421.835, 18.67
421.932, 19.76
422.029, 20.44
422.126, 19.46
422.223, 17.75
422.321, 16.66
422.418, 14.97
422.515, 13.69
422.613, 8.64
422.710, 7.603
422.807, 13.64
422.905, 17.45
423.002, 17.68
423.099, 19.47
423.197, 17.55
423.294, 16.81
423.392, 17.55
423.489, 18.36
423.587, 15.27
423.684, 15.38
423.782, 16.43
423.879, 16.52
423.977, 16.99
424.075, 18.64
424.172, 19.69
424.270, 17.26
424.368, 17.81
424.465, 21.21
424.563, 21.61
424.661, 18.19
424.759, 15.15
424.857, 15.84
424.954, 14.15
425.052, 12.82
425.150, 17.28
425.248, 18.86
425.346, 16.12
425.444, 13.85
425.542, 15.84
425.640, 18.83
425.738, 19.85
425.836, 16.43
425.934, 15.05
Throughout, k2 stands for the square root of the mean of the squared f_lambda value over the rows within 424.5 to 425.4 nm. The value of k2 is 16.9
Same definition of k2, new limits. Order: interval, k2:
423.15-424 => 16.8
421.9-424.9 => 17.2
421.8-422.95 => 16.2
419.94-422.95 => 17.0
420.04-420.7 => 17.1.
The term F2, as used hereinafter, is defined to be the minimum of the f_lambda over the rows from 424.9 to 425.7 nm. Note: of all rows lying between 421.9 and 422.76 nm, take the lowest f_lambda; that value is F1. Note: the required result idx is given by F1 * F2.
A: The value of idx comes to 97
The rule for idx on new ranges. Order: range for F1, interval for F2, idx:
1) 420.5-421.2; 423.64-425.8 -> 227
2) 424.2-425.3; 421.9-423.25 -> 97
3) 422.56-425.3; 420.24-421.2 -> 124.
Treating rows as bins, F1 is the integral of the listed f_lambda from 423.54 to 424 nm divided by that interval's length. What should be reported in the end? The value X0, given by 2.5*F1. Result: 40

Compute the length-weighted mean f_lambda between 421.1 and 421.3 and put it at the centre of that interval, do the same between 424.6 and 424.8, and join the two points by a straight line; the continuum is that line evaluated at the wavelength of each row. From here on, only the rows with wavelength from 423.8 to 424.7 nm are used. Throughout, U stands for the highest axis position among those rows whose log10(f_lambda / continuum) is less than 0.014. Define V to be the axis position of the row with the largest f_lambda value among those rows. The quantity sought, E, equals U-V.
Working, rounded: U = 424.270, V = 424.563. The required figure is -0.29 nm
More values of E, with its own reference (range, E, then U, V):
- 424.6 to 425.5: 0.20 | 425.444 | 425.248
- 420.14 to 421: 0.19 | 420.961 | 420.768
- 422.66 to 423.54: 0.29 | 423.392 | 423.099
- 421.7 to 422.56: 0.49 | 422.515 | 422.029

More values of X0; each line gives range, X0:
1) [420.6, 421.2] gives 47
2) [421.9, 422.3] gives 48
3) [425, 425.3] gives 41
